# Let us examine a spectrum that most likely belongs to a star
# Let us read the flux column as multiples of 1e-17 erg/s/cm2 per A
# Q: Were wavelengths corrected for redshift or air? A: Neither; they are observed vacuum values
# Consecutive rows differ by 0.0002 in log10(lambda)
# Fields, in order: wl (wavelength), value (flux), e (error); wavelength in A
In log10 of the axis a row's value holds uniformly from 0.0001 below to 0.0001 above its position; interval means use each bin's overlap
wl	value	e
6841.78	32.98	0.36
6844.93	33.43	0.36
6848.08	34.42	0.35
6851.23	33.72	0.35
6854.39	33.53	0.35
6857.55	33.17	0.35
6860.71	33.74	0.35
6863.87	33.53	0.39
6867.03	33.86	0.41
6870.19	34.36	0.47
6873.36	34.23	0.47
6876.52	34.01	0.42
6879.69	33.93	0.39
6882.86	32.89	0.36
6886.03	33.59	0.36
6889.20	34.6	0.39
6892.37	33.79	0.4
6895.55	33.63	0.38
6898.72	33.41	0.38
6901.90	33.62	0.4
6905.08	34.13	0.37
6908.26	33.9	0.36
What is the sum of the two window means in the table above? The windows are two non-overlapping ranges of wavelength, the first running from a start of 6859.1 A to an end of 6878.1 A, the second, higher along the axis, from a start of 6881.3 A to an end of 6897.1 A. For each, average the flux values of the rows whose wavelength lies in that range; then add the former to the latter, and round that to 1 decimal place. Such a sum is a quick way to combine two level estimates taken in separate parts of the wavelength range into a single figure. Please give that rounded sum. 67.7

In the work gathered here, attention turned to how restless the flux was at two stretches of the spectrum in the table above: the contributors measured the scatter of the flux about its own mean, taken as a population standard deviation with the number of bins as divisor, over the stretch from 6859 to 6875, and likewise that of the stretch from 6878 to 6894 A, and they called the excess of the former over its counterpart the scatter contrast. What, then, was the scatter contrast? -0.24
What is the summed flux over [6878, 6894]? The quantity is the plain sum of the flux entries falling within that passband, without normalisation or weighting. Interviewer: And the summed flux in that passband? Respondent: 168.8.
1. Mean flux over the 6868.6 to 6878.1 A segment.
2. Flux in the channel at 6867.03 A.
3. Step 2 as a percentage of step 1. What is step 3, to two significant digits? 99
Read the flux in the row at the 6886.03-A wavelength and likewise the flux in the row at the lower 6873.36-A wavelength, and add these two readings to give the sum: 67.8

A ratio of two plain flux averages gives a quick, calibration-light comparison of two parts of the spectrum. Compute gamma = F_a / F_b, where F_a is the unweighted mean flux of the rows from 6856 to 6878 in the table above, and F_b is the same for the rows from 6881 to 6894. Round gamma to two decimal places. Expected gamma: 1.00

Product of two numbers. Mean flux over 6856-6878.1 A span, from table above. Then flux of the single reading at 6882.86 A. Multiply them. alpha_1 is 1113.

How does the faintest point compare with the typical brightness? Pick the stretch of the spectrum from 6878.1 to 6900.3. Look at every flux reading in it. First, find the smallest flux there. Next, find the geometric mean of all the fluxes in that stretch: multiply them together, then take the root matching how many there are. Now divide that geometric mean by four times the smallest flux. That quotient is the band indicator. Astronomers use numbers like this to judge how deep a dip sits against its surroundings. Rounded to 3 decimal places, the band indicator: 0.256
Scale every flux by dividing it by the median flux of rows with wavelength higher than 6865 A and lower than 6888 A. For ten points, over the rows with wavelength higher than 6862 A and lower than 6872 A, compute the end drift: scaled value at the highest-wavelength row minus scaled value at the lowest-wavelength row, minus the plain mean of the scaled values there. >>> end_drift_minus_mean -0.98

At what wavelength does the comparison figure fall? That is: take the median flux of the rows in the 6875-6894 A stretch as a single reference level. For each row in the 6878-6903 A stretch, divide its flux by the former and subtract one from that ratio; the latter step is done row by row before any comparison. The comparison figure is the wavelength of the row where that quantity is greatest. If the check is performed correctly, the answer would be 6889.20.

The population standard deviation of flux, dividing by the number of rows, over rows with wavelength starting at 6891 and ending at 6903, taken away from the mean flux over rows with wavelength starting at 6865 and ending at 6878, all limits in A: 34.0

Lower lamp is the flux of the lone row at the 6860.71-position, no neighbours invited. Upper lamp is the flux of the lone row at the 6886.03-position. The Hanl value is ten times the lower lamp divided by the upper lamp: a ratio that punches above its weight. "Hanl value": 10.0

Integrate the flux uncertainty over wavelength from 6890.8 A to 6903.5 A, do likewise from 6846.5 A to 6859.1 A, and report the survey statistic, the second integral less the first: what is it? -0.54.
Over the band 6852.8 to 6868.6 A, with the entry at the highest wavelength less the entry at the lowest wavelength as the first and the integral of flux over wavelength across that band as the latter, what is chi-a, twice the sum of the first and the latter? 1061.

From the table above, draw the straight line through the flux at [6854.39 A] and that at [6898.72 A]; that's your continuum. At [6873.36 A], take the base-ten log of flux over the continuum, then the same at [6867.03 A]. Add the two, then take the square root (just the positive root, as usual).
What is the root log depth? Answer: 0.12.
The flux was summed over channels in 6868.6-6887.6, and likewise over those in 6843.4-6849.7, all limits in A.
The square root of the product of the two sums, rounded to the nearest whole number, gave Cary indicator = 117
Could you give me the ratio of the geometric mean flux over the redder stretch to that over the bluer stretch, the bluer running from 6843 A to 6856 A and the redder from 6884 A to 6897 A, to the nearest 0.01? 1.00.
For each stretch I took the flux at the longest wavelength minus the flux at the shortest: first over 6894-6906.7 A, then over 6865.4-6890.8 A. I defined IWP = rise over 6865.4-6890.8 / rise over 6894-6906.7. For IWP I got 1.5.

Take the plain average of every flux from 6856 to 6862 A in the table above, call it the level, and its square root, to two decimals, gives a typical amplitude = 5.78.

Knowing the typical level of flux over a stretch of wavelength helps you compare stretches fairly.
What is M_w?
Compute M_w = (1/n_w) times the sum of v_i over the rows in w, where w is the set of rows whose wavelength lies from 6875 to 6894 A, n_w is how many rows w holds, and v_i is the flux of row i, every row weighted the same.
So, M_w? 33.8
